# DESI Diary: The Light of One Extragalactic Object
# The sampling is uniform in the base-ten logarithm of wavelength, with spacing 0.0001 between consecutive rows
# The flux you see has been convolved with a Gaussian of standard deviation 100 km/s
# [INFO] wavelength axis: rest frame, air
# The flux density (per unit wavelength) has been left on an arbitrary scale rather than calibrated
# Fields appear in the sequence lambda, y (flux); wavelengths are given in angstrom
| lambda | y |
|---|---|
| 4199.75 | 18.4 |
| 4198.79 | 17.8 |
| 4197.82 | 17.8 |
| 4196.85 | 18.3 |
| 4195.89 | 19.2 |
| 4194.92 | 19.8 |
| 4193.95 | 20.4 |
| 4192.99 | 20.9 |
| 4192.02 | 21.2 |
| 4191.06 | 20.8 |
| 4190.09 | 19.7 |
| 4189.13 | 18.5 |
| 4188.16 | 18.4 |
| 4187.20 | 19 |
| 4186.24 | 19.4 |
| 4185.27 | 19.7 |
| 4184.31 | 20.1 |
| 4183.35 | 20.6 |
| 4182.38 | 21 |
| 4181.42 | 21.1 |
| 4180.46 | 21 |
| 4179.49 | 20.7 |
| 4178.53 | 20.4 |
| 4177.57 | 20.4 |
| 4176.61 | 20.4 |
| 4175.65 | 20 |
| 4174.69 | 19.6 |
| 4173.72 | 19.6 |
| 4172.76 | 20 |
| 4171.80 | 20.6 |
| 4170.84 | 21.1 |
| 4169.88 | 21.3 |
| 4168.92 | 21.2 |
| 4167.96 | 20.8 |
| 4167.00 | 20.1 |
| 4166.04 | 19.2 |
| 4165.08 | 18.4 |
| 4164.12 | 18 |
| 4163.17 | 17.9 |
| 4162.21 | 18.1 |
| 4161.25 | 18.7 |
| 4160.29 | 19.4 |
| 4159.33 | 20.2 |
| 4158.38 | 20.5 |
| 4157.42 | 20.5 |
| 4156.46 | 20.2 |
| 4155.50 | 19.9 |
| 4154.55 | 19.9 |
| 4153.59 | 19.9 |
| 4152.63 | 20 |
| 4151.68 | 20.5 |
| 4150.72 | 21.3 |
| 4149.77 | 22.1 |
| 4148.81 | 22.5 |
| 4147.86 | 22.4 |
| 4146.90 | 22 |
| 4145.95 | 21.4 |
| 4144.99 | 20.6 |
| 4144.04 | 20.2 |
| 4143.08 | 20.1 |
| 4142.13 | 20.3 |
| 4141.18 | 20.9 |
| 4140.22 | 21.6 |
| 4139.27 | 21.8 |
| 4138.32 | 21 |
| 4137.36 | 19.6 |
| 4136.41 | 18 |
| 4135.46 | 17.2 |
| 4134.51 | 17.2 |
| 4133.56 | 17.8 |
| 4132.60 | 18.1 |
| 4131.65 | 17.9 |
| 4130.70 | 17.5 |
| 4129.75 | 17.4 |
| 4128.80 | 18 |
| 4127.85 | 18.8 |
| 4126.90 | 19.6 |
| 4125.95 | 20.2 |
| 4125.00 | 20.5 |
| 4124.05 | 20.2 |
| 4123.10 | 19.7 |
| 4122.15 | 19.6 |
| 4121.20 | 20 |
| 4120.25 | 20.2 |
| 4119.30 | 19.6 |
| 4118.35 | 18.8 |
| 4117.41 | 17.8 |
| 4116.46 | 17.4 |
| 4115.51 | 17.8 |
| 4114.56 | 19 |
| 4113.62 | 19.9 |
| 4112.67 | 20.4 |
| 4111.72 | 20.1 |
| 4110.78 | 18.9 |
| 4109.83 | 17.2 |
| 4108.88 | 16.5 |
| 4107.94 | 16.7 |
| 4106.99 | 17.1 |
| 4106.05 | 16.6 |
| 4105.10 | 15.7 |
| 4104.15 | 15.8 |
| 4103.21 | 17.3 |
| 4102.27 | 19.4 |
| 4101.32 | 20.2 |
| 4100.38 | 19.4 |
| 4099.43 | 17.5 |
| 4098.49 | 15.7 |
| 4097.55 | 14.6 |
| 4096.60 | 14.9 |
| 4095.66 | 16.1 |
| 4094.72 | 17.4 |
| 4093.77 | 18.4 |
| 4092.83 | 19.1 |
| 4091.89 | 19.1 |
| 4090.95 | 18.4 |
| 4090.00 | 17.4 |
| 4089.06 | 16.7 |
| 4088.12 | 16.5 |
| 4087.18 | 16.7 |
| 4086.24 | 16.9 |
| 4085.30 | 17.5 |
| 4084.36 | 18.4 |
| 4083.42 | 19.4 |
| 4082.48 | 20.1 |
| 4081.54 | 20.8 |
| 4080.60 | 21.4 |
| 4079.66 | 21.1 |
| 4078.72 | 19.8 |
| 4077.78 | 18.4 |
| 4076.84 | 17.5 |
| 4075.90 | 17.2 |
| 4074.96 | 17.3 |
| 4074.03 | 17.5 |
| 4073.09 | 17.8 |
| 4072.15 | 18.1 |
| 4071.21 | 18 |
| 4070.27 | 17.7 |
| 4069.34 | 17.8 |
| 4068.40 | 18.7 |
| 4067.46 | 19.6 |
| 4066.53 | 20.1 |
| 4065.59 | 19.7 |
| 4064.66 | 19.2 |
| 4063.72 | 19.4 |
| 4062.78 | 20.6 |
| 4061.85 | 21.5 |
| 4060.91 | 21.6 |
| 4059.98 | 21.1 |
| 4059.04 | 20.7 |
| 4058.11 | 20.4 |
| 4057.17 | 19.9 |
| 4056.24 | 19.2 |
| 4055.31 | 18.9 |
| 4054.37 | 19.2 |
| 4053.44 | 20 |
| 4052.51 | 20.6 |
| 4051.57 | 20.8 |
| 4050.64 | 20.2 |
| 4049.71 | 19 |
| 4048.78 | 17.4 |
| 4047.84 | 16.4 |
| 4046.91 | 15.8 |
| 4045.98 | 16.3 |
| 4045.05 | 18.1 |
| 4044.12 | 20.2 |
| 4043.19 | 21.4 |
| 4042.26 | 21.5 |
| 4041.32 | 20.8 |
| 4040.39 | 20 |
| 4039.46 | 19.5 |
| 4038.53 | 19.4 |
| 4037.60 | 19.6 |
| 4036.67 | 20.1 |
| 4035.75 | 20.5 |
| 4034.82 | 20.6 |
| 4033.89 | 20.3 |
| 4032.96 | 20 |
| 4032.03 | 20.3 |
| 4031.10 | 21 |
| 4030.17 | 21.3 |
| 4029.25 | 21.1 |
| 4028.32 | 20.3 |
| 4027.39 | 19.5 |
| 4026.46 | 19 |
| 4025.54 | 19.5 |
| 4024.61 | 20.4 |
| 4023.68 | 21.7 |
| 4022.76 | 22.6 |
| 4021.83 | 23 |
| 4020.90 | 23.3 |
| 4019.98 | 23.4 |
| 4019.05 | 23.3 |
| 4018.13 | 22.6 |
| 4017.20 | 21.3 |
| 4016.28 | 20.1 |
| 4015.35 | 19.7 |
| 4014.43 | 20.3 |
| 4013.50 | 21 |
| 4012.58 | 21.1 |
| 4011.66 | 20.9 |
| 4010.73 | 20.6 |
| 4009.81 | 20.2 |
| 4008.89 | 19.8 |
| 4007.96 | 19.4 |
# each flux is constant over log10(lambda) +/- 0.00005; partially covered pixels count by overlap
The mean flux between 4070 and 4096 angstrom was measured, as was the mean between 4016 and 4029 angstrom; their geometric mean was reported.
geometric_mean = 19.8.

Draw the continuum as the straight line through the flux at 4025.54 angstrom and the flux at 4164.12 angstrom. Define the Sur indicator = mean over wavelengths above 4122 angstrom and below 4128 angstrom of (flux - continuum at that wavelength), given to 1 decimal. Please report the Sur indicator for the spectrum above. 1.4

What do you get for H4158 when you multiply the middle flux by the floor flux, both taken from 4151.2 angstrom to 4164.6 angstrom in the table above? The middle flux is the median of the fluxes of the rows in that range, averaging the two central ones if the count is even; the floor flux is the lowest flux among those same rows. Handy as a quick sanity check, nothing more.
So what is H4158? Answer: 356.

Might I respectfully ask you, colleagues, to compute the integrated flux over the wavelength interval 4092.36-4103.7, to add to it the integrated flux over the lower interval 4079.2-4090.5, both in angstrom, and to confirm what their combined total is 408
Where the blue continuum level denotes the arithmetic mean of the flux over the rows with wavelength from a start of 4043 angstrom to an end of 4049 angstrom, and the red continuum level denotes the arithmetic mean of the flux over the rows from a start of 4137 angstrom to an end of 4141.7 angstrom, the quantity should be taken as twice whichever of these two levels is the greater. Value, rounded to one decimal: 42.0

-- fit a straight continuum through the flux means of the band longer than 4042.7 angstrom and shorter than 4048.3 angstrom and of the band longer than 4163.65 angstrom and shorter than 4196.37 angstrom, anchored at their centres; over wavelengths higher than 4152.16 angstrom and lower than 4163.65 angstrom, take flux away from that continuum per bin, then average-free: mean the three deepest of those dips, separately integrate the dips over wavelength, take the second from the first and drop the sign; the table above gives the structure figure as 0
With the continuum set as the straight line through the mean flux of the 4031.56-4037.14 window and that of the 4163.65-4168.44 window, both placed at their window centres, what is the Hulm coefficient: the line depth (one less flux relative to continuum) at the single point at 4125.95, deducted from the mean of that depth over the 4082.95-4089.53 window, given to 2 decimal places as 0.15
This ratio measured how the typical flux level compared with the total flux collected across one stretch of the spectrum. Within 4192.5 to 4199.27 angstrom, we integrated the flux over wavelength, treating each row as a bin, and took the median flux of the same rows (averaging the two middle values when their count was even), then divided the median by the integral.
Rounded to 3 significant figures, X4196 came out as 0.148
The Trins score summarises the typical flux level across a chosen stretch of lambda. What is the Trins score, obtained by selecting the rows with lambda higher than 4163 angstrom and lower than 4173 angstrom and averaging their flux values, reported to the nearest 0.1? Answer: 19.9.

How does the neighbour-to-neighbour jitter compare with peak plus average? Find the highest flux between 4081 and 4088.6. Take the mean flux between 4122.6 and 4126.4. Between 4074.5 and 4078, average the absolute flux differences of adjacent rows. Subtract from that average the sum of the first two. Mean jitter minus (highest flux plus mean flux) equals -40.5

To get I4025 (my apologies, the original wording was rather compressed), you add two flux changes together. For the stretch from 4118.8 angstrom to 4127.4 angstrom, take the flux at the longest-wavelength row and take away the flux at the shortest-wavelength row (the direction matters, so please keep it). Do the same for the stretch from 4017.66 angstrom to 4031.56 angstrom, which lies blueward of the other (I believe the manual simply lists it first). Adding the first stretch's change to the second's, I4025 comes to -1.6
